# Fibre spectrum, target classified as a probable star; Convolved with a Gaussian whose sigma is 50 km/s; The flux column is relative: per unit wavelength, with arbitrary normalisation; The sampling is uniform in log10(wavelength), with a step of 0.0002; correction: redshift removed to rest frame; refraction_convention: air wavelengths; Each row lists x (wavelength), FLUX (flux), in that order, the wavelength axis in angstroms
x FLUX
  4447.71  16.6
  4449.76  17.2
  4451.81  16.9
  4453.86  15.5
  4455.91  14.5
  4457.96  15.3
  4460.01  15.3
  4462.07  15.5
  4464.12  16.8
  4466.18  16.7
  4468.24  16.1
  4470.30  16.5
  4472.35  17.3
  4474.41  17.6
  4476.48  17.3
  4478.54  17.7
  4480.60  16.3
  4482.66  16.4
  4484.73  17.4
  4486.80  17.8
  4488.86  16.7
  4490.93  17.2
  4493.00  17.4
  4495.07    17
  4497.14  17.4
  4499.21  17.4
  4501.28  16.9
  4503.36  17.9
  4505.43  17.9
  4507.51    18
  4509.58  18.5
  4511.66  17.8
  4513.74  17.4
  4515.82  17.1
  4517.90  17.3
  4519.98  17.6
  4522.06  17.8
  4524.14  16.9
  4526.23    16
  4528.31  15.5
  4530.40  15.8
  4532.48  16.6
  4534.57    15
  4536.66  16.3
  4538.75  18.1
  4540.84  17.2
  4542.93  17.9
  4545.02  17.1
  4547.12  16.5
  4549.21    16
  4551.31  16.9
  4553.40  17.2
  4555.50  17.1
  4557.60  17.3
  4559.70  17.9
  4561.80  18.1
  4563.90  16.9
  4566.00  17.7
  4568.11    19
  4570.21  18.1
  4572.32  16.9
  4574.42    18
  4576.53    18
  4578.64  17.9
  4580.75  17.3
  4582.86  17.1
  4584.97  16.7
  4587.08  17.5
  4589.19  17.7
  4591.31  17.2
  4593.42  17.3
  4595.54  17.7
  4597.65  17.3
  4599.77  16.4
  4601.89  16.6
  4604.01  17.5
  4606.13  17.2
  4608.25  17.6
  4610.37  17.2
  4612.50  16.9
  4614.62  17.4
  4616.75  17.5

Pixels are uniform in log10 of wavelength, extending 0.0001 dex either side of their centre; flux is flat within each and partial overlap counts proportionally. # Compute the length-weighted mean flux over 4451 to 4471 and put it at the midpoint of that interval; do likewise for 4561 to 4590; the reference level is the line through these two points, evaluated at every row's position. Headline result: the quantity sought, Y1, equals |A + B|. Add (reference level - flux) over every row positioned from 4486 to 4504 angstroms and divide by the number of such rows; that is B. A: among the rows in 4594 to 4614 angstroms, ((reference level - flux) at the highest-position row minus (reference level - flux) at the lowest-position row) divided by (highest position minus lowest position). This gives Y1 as 0.8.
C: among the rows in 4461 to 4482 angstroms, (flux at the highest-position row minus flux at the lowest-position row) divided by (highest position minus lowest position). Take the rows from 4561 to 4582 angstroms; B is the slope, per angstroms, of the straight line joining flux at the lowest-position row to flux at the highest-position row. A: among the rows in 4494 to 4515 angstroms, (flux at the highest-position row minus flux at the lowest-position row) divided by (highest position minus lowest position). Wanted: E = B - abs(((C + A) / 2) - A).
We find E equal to -0.05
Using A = 0.021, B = -0.042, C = 0.04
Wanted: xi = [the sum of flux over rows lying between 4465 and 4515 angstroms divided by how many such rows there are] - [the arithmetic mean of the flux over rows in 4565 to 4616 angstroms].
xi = -0.15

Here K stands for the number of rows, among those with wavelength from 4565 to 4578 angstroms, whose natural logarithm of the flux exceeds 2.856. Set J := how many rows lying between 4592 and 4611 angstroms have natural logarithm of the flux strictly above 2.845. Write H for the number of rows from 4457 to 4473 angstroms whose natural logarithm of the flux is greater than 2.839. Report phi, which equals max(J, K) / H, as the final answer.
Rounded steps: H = 1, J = 5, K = 5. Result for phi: 5.0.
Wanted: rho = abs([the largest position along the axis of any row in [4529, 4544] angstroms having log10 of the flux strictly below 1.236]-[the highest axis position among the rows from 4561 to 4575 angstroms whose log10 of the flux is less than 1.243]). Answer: 31.5 angstroms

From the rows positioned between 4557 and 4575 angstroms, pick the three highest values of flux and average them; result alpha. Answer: 18.4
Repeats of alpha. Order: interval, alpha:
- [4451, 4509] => 17.9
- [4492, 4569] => 18.5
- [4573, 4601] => 18.0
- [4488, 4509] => 17.9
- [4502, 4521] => 18.1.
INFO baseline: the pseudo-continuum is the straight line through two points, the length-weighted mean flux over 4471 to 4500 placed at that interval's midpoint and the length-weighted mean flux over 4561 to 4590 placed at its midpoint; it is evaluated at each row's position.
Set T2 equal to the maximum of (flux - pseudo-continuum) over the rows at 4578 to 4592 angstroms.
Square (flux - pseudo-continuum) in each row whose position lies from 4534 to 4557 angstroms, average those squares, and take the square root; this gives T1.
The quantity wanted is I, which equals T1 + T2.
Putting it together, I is 1.30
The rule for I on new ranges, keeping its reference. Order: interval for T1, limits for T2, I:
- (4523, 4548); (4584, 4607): 1.23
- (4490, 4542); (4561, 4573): 2.30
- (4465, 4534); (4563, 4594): 2.11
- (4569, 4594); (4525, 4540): 1.14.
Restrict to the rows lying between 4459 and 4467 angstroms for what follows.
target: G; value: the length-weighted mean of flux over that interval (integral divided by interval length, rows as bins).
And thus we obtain 16.1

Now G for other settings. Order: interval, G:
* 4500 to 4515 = 17.8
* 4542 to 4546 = 17.5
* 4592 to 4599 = 17.4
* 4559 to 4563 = 18.0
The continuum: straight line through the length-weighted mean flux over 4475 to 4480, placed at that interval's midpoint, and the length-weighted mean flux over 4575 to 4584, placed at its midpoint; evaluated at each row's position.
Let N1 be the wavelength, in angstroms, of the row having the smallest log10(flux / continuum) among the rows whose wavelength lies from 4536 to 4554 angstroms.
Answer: 4549.21 angstroms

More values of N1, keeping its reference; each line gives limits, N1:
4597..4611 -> 4599.77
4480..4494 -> 4480.60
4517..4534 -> 4528.31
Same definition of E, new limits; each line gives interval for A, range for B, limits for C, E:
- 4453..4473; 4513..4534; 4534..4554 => -0.05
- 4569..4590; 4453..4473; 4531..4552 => 0.08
